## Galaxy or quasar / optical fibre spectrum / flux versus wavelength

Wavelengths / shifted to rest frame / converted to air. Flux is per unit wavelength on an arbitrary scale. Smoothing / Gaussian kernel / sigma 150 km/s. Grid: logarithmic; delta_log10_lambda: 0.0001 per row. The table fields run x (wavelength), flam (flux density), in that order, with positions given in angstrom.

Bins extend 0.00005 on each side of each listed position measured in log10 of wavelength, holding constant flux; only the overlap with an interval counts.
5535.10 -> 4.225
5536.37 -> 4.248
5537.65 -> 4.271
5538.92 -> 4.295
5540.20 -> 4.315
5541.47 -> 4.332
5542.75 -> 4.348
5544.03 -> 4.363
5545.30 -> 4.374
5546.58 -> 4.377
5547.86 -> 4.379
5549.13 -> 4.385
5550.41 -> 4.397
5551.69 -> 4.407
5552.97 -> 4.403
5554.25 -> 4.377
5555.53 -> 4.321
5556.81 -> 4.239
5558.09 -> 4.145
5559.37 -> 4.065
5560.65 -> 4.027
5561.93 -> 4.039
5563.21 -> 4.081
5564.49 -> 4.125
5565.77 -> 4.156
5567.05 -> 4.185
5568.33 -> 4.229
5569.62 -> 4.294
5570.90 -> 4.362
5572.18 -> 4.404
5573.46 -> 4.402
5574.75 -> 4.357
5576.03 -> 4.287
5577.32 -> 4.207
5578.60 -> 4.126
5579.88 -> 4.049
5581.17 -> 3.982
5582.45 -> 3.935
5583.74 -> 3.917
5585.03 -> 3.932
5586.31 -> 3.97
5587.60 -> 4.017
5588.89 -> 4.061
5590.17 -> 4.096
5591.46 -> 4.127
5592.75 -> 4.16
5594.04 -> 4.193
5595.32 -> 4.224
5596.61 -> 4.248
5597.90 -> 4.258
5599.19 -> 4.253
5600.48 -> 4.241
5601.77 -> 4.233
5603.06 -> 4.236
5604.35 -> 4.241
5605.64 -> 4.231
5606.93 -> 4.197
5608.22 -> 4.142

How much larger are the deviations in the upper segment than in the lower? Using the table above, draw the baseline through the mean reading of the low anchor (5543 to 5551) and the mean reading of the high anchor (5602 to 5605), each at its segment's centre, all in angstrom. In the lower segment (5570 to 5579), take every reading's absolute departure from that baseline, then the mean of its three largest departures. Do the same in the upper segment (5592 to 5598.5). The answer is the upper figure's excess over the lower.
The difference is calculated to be -0.05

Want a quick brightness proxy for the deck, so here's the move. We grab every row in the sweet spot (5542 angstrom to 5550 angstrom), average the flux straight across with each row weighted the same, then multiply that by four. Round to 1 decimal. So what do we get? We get 17.5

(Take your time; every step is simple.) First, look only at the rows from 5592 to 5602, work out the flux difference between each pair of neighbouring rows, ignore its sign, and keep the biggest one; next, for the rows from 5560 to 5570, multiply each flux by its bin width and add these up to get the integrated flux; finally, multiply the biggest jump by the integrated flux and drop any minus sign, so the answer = 1.4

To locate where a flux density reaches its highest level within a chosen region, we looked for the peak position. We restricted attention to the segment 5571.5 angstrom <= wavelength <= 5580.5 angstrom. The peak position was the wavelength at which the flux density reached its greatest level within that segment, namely 5572.18 angstrom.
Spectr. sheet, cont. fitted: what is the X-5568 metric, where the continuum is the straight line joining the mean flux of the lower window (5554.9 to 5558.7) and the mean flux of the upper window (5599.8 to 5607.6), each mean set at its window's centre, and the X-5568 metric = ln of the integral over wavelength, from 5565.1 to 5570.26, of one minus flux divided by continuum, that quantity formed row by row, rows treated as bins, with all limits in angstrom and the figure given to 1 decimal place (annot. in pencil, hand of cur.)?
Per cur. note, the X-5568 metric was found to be -3.8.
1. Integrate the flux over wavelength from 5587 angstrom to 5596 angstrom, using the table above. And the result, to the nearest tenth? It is 37.2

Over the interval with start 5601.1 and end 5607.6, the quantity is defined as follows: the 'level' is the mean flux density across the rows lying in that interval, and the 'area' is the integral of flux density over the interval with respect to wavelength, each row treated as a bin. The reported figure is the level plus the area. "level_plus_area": 32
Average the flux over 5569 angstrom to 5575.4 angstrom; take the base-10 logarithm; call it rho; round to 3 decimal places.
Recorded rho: 0.640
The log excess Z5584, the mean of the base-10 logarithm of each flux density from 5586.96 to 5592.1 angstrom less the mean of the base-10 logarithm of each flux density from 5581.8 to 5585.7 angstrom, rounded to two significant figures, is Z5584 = 0.016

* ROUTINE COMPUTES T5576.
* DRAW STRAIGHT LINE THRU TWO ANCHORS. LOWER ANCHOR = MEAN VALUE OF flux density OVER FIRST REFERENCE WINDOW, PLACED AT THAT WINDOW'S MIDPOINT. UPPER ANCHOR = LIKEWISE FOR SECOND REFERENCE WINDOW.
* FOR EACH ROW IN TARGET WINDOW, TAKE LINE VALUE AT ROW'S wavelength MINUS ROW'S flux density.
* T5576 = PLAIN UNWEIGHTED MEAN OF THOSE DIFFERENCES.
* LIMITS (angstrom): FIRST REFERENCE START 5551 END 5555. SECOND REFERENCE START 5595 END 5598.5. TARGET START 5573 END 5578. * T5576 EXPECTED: 0.00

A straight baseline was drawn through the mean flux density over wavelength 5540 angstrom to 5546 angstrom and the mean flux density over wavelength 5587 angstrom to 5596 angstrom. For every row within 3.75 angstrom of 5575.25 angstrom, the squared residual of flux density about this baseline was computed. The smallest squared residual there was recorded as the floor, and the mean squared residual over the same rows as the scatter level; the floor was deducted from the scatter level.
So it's 0.018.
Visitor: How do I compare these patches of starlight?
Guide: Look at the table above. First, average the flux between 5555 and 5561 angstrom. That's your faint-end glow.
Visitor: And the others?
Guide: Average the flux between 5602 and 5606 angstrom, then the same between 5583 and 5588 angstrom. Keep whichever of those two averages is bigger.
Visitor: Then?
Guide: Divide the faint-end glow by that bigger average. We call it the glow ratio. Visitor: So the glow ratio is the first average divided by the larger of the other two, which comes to 0.98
